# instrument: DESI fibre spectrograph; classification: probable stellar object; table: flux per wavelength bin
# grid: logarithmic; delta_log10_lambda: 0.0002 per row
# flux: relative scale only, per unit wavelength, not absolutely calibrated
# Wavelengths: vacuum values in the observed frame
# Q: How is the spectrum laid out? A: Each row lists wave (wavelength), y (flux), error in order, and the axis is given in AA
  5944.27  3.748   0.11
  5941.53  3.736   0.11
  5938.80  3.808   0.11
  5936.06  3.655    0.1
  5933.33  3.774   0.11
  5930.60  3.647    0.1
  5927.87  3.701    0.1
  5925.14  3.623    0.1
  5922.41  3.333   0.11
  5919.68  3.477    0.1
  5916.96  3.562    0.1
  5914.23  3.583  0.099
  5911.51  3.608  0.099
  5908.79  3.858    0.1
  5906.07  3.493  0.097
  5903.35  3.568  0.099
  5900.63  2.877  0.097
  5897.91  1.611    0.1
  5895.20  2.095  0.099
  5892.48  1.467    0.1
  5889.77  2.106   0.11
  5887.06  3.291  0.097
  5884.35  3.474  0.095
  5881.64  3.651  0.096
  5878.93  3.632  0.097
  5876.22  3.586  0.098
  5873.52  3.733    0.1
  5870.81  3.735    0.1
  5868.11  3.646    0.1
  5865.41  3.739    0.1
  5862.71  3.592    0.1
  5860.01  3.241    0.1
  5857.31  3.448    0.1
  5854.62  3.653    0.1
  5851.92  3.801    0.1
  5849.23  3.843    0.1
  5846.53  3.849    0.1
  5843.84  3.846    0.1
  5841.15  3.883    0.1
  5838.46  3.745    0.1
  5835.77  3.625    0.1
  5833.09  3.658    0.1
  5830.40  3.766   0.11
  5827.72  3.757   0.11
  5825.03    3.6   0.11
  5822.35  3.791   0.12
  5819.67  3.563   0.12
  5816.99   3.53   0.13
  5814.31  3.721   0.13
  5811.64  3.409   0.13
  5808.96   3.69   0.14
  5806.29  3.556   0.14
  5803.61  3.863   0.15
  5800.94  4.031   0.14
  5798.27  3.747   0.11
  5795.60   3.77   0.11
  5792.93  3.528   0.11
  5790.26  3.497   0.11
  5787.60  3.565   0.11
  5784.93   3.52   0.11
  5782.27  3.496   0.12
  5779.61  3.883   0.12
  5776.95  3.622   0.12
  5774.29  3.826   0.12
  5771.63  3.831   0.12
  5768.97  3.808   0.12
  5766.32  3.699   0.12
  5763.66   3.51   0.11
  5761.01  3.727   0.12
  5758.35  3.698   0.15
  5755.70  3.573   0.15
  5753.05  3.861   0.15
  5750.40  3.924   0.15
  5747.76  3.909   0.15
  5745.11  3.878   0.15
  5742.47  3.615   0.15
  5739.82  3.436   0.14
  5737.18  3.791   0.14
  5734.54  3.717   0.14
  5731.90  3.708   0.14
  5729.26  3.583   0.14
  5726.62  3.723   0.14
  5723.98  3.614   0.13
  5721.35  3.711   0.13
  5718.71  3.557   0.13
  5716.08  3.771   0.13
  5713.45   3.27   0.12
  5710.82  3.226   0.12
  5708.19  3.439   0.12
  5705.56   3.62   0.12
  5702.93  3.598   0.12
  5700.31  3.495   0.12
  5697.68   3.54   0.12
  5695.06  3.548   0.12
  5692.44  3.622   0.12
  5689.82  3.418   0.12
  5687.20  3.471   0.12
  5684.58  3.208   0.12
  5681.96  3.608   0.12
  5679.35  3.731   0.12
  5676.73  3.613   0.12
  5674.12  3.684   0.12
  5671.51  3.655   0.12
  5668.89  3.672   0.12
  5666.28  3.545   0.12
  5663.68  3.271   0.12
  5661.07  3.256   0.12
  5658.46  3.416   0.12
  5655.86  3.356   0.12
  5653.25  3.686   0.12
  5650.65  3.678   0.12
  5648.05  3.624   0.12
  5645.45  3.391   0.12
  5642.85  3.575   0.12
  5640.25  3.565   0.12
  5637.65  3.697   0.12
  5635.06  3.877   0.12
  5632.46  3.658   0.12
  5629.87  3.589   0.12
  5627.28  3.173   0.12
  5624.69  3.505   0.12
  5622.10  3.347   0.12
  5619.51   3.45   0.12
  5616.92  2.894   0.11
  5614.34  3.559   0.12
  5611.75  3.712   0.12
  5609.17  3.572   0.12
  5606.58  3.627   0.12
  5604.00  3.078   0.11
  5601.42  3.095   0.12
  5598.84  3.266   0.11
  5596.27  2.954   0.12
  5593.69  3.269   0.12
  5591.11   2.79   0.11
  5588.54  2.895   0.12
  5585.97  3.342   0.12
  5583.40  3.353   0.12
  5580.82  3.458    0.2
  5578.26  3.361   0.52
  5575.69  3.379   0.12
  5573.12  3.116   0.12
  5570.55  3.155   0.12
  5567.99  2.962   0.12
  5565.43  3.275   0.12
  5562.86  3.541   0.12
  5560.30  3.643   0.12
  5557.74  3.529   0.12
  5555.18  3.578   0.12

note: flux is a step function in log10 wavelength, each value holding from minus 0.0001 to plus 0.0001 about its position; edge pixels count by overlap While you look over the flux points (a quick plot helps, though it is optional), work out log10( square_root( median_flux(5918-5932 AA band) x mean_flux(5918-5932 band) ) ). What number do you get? 0.555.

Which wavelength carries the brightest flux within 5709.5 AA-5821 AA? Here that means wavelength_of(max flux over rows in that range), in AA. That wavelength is 5800.94 AA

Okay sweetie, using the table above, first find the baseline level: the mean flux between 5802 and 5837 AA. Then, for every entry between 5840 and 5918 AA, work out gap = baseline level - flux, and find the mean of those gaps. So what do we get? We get 0.30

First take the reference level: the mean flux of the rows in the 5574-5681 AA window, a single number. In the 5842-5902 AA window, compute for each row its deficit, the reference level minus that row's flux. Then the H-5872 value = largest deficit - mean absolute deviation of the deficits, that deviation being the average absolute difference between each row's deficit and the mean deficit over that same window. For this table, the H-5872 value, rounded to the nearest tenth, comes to 1.4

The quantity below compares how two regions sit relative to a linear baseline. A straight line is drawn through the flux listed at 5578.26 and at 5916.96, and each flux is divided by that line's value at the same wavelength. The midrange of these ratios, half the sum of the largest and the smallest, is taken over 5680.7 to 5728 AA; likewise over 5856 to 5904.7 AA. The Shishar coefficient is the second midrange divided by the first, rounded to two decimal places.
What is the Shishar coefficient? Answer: 0.72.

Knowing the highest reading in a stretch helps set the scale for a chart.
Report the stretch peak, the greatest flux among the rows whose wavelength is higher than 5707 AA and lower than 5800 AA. 3.924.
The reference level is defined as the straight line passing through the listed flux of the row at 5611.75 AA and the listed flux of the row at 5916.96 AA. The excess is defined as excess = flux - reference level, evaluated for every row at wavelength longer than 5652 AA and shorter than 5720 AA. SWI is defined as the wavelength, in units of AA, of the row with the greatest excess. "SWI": 5716.08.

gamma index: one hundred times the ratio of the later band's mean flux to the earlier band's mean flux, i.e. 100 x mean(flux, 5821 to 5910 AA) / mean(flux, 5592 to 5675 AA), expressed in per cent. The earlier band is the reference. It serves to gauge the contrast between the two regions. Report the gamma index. 99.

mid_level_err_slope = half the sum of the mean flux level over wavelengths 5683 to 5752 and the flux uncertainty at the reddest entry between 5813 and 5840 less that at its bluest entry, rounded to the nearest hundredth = 1.78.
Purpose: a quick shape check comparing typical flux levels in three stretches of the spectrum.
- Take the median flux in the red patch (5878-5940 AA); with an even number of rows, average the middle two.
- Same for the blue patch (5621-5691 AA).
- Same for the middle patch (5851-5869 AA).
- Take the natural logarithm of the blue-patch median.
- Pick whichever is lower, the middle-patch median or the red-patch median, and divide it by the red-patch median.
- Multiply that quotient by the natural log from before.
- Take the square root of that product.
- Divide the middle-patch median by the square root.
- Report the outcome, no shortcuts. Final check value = 3.23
